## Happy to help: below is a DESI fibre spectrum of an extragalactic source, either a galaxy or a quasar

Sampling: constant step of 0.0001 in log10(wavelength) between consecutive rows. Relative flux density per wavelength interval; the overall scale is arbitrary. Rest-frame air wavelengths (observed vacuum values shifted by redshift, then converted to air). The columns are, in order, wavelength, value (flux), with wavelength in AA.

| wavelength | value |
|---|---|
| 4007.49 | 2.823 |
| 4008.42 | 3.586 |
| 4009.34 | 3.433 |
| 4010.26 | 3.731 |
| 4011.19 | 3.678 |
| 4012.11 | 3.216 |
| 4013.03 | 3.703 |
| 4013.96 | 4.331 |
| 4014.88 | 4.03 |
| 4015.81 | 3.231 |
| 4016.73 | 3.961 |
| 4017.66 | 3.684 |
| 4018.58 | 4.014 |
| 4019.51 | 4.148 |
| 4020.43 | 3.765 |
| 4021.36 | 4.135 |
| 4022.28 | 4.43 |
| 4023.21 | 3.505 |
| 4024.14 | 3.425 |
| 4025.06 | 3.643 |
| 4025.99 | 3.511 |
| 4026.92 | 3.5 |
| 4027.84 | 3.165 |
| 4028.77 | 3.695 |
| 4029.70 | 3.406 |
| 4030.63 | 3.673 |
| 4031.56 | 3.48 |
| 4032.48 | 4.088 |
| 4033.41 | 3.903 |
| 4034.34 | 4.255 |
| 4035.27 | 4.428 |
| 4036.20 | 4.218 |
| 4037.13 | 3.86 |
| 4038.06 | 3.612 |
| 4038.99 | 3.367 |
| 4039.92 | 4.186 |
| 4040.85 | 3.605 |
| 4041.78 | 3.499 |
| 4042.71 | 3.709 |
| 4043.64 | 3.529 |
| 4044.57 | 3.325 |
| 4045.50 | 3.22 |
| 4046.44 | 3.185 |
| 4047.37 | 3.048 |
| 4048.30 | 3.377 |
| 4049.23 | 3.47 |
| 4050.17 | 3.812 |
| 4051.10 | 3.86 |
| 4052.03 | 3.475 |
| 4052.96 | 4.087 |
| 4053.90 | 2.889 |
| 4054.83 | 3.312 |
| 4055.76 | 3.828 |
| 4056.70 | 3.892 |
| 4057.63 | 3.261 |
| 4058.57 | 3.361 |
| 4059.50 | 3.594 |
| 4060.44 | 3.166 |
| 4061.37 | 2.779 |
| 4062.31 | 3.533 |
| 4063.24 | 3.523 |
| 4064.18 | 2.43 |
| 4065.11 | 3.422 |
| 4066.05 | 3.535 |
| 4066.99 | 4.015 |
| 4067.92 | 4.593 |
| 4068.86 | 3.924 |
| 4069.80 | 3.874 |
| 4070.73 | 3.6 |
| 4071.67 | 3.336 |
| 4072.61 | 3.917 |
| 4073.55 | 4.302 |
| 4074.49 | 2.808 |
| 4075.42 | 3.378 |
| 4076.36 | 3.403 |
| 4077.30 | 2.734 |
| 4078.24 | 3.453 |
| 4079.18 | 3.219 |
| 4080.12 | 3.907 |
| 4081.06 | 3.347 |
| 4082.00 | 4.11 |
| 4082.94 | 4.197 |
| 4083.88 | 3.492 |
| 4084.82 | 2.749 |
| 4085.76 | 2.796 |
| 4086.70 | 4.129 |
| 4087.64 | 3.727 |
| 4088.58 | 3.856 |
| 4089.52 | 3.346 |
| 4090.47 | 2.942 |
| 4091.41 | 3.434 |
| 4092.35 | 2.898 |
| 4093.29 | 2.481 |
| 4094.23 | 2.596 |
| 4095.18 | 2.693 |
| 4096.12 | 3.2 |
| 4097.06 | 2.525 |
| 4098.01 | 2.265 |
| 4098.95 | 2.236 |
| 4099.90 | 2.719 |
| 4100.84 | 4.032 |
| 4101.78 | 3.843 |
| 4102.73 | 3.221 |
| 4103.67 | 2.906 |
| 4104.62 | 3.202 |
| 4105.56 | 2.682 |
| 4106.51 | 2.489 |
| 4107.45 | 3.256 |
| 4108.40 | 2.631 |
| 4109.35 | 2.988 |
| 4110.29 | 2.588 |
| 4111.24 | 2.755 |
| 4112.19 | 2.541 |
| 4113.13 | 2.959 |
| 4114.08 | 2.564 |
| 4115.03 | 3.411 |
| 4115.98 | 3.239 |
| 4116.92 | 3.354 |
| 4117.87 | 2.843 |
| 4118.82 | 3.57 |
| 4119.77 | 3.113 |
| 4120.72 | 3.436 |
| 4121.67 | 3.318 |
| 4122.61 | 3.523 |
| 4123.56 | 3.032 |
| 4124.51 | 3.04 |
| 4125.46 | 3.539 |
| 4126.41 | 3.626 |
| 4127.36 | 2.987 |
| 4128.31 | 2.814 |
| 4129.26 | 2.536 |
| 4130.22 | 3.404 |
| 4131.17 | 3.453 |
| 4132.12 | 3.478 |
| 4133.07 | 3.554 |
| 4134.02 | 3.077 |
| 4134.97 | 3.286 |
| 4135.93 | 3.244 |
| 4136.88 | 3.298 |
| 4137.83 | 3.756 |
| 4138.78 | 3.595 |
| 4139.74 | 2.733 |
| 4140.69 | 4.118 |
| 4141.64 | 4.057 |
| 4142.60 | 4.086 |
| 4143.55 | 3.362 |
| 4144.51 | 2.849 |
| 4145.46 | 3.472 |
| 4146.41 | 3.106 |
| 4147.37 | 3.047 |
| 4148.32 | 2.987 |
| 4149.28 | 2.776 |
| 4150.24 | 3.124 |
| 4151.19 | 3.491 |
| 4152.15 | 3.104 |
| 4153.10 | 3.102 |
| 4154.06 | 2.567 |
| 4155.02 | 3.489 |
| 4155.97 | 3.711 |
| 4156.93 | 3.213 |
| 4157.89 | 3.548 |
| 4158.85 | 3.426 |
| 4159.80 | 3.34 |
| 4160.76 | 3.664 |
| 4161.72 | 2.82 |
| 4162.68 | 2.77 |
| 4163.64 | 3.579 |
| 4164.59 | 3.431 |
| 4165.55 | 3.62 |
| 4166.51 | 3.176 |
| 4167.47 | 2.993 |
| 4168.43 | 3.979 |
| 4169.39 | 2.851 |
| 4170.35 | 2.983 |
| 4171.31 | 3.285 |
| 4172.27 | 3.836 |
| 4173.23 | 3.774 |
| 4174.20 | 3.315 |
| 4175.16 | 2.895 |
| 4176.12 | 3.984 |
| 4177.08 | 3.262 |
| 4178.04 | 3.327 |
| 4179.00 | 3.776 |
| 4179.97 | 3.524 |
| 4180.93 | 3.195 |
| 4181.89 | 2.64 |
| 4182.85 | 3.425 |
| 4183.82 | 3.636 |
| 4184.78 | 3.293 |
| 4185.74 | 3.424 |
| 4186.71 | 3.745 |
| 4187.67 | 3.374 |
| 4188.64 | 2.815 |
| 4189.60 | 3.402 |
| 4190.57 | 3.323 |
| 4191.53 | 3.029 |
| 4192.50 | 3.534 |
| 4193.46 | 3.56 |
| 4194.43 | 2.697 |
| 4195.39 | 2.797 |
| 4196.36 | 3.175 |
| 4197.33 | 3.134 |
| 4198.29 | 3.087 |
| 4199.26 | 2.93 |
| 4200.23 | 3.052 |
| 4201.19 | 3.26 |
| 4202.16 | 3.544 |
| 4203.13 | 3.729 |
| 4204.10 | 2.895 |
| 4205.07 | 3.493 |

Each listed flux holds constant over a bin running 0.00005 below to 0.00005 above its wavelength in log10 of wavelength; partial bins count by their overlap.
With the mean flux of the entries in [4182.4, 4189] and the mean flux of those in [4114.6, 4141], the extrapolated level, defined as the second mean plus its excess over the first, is 3.2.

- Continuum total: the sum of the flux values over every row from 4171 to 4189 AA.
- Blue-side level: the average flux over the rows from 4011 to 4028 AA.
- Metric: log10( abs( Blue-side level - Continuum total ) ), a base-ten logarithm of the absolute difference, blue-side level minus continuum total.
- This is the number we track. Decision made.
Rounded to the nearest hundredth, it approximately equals 1.78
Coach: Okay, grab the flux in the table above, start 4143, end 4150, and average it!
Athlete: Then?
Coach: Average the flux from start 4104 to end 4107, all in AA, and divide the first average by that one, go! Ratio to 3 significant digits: 1.11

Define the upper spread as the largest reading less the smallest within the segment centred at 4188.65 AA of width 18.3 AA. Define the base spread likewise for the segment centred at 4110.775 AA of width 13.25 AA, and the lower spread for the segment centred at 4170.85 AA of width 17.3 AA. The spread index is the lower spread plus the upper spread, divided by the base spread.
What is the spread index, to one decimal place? 2.5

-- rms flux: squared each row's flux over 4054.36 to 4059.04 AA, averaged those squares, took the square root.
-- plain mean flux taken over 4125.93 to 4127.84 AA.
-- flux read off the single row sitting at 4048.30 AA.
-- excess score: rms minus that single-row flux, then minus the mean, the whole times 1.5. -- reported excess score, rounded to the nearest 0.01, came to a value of -4.71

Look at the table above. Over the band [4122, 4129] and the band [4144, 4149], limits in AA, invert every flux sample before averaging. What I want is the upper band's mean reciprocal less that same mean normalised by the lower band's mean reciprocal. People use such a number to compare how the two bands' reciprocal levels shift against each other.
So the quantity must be -0.71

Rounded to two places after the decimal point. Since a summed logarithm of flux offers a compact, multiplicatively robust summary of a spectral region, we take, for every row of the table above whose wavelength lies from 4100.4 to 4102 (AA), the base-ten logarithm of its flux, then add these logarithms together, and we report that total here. 1.19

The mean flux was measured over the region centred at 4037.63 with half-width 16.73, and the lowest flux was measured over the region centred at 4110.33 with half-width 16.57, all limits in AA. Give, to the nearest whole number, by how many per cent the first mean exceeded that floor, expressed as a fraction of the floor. 63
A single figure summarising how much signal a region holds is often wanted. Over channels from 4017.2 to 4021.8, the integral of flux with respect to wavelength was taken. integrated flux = 18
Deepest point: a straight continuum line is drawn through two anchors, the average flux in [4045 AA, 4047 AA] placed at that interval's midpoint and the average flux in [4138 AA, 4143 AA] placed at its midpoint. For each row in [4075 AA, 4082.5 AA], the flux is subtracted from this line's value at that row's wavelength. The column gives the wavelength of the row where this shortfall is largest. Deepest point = 4077.30 AA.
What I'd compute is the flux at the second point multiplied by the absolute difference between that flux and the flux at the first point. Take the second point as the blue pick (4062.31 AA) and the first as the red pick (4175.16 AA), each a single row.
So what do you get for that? 2.3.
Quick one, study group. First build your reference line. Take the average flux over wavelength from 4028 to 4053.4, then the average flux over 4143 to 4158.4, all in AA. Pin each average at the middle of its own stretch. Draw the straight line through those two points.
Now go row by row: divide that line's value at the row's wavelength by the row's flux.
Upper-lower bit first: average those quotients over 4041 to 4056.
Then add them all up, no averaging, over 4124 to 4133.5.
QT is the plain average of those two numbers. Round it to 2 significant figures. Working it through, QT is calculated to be 5.7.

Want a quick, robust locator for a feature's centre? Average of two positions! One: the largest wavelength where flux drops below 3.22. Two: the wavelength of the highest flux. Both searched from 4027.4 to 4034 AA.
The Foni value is 4030.2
